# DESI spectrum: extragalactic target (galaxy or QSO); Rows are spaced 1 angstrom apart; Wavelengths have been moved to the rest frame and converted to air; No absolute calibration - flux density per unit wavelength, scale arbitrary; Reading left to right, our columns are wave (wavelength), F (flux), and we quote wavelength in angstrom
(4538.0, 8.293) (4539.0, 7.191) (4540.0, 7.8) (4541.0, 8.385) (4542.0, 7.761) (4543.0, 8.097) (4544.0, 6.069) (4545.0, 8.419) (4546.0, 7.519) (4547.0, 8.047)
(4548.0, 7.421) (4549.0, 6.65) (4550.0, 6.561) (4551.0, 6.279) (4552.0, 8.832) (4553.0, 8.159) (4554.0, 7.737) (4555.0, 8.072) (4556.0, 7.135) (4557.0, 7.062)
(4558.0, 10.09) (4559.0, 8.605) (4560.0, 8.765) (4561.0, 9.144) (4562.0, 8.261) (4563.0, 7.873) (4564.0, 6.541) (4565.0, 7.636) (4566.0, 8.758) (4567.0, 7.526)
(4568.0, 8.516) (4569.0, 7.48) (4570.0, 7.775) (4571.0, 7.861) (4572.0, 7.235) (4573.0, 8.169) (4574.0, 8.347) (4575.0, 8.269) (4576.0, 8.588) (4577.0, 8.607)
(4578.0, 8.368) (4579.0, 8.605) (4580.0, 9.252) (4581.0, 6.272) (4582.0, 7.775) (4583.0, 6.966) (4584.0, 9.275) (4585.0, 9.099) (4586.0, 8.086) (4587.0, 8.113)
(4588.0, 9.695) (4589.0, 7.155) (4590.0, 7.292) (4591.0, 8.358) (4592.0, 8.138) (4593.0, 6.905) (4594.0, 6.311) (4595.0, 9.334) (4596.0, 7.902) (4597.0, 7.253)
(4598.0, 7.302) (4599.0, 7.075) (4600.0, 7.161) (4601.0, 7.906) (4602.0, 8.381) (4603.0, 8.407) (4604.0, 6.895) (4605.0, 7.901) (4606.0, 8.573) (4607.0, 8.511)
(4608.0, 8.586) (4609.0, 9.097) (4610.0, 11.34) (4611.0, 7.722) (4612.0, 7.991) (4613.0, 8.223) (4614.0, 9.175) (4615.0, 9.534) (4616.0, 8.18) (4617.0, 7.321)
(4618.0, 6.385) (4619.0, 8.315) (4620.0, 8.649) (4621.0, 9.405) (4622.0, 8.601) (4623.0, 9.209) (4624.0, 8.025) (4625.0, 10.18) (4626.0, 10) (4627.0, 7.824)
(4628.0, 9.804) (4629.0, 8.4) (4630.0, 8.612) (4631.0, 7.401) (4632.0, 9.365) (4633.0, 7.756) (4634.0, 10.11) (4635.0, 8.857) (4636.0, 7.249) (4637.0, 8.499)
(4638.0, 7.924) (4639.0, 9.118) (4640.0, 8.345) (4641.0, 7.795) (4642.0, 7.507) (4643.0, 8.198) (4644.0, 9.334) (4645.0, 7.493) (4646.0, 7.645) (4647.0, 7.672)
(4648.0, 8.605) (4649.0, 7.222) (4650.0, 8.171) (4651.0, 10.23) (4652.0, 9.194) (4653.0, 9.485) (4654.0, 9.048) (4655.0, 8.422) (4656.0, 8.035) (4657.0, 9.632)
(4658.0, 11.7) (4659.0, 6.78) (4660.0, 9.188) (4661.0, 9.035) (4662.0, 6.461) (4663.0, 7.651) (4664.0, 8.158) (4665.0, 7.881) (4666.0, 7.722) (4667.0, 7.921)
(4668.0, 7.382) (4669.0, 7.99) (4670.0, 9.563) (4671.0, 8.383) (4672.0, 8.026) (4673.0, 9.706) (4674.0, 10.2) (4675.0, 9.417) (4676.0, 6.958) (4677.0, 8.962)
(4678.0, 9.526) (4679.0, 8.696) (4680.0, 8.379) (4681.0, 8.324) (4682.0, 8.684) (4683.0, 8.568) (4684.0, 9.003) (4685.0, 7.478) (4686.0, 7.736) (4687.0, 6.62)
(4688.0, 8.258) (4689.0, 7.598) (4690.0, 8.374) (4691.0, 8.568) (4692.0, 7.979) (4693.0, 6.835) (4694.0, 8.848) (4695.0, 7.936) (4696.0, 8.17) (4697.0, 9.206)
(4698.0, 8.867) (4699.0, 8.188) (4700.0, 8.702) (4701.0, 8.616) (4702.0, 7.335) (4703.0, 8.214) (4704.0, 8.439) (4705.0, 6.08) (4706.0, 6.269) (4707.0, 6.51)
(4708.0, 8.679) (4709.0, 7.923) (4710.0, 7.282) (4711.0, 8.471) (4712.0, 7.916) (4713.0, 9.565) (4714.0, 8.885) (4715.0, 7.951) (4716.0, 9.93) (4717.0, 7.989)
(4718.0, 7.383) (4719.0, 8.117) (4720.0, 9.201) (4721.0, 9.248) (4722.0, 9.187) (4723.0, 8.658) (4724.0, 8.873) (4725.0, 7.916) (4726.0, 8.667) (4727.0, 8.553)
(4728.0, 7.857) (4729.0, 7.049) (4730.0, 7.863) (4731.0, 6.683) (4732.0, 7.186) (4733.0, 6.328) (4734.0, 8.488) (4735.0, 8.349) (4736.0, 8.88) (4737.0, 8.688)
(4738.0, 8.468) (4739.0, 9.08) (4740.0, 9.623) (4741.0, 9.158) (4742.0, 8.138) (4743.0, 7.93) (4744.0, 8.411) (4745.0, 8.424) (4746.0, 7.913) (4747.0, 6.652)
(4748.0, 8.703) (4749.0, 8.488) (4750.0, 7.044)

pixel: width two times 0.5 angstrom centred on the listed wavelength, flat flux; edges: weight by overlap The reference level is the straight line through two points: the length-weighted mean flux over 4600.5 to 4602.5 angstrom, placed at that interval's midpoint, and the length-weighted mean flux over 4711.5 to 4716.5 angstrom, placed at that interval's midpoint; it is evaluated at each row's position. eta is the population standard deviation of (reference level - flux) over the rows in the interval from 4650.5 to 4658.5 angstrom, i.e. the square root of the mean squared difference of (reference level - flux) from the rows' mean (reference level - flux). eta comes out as 1.06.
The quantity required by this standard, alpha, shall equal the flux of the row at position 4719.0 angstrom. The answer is 8.117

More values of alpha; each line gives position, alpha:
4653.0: 9.485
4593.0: 6.905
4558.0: 10.09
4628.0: 9.804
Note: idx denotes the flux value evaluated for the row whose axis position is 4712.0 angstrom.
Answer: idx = 7.916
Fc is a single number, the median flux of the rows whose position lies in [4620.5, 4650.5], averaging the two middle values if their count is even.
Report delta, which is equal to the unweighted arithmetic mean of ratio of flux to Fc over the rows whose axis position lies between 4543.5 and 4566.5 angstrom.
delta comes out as 0.93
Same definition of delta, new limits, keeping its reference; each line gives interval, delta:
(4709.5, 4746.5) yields 1.00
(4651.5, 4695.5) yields 1.01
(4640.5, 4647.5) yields 0.95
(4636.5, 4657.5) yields 1.01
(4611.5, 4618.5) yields 0.97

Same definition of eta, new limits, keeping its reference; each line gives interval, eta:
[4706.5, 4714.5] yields 0.89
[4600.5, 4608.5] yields 0.53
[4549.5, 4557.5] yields 0.81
